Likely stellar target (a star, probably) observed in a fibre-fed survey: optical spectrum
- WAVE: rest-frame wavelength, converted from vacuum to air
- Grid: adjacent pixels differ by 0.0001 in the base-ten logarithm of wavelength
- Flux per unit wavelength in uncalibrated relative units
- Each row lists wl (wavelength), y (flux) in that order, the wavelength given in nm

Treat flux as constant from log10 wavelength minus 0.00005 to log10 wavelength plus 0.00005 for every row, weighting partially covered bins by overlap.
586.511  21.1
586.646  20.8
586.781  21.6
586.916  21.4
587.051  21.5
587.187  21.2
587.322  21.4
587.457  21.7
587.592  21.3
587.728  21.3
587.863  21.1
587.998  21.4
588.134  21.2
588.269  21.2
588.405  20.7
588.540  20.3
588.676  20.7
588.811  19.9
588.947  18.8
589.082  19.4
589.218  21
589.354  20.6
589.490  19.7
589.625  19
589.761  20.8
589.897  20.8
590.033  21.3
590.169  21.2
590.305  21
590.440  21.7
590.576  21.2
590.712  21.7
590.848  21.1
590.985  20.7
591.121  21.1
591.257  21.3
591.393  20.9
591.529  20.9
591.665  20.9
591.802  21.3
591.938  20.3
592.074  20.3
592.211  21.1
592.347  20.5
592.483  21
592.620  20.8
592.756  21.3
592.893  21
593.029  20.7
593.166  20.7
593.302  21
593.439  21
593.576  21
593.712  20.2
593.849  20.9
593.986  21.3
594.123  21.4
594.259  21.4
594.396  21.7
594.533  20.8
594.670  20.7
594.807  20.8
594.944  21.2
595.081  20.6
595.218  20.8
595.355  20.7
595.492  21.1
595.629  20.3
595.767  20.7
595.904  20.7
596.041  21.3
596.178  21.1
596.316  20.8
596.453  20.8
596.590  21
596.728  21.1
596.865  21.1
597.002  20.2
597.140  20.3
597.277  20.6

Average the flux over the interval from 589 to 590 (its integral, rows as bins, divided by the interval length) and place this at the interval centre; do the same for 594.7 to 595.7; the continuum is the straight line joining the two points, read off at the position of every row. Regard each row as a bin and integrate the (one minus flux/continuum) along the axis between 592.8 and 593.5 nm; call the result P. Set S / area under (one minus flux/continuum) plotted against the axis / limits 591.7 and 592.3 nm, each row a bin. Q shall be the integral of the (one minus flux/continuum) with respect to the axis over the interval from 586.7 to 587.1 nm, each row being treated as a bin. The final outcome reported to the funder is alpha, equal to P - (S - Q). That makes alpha -0.03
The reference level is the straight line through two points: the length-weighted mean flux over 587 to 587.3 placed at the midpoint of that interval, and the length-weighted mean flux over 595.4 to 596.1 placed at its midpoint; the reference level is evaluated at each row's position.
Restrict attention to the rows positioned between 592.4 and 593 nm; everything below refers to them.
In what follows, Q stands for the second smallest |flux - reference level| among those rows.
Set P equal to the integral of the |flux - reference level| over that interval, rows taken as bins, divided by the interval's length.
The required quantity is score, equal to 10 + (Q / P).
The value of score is 10.2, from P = 0.15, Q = 0.03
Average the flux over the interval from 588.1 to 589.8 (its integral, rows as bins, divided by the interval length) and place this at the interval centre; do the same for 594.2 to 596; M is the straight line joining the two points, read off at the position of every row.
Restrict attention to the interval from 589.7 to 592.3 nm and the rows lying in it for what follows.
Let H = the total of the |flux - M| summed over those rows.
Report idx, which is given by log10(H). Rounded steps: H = 12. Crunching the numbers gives 1.1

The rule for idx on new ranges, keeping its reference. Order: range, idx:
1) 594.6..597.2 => 0.7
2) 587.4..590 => 1.2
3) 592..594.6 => 0.8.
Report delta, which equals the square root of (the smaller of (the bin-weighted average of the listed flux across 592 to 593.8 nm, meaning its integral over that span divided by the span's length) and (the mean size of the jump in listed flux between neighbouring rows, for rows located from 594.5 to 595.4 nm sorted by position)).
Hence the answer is 0.500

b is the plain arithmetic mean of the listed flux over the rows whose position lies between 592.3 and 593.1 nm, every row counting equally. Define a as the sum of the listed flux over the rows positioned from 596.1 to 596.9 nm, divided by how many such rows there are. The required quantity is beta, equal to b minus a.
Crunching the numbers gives -0.10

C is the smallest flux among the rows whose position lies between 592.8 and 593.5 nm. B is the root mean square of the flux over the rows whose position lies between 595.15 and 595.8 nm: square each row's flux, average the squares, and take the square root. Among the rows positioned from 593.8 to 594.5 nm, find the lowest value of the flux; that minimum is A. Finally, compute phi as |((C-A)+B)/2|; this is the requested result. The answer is 10.26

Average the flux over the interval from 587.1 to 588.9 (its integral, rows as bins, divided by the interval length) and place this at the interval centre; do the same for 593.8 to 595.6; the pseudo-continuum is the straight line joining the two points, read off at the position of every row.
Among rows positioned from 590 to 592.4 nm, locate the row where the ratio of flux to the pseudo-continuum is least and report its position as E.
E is 592.074 nm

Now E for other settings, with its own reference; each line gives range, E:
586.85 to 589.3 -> 588.947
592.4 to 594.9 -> 593.712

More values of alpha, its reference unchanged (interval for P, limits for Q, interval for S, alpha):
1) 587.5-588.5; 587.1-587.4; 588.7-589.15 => -0.09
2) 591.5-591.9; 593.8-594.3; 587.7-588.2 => 0.00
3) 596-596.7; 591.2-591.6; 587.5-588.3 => 0.03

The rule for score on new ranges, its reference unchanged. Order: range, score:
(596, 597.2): 10.1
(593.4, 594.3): 10.2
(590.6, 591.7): 10.1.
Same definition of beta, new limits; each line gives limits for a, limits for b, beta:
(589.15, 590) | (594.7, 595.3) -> 0.53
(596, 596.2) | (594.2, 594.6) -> 0.10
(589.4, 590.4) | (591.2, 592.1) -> 0.30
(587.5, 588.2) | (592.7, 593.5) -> -0.31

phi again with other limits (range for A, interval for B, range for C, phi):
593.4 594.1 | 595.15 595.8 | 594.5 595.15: 10.56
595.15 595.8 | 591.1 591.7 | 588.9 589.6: 9.76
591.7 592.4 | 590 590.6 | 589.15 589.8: 9.99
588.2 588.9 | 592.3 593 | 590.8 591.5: 10.86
